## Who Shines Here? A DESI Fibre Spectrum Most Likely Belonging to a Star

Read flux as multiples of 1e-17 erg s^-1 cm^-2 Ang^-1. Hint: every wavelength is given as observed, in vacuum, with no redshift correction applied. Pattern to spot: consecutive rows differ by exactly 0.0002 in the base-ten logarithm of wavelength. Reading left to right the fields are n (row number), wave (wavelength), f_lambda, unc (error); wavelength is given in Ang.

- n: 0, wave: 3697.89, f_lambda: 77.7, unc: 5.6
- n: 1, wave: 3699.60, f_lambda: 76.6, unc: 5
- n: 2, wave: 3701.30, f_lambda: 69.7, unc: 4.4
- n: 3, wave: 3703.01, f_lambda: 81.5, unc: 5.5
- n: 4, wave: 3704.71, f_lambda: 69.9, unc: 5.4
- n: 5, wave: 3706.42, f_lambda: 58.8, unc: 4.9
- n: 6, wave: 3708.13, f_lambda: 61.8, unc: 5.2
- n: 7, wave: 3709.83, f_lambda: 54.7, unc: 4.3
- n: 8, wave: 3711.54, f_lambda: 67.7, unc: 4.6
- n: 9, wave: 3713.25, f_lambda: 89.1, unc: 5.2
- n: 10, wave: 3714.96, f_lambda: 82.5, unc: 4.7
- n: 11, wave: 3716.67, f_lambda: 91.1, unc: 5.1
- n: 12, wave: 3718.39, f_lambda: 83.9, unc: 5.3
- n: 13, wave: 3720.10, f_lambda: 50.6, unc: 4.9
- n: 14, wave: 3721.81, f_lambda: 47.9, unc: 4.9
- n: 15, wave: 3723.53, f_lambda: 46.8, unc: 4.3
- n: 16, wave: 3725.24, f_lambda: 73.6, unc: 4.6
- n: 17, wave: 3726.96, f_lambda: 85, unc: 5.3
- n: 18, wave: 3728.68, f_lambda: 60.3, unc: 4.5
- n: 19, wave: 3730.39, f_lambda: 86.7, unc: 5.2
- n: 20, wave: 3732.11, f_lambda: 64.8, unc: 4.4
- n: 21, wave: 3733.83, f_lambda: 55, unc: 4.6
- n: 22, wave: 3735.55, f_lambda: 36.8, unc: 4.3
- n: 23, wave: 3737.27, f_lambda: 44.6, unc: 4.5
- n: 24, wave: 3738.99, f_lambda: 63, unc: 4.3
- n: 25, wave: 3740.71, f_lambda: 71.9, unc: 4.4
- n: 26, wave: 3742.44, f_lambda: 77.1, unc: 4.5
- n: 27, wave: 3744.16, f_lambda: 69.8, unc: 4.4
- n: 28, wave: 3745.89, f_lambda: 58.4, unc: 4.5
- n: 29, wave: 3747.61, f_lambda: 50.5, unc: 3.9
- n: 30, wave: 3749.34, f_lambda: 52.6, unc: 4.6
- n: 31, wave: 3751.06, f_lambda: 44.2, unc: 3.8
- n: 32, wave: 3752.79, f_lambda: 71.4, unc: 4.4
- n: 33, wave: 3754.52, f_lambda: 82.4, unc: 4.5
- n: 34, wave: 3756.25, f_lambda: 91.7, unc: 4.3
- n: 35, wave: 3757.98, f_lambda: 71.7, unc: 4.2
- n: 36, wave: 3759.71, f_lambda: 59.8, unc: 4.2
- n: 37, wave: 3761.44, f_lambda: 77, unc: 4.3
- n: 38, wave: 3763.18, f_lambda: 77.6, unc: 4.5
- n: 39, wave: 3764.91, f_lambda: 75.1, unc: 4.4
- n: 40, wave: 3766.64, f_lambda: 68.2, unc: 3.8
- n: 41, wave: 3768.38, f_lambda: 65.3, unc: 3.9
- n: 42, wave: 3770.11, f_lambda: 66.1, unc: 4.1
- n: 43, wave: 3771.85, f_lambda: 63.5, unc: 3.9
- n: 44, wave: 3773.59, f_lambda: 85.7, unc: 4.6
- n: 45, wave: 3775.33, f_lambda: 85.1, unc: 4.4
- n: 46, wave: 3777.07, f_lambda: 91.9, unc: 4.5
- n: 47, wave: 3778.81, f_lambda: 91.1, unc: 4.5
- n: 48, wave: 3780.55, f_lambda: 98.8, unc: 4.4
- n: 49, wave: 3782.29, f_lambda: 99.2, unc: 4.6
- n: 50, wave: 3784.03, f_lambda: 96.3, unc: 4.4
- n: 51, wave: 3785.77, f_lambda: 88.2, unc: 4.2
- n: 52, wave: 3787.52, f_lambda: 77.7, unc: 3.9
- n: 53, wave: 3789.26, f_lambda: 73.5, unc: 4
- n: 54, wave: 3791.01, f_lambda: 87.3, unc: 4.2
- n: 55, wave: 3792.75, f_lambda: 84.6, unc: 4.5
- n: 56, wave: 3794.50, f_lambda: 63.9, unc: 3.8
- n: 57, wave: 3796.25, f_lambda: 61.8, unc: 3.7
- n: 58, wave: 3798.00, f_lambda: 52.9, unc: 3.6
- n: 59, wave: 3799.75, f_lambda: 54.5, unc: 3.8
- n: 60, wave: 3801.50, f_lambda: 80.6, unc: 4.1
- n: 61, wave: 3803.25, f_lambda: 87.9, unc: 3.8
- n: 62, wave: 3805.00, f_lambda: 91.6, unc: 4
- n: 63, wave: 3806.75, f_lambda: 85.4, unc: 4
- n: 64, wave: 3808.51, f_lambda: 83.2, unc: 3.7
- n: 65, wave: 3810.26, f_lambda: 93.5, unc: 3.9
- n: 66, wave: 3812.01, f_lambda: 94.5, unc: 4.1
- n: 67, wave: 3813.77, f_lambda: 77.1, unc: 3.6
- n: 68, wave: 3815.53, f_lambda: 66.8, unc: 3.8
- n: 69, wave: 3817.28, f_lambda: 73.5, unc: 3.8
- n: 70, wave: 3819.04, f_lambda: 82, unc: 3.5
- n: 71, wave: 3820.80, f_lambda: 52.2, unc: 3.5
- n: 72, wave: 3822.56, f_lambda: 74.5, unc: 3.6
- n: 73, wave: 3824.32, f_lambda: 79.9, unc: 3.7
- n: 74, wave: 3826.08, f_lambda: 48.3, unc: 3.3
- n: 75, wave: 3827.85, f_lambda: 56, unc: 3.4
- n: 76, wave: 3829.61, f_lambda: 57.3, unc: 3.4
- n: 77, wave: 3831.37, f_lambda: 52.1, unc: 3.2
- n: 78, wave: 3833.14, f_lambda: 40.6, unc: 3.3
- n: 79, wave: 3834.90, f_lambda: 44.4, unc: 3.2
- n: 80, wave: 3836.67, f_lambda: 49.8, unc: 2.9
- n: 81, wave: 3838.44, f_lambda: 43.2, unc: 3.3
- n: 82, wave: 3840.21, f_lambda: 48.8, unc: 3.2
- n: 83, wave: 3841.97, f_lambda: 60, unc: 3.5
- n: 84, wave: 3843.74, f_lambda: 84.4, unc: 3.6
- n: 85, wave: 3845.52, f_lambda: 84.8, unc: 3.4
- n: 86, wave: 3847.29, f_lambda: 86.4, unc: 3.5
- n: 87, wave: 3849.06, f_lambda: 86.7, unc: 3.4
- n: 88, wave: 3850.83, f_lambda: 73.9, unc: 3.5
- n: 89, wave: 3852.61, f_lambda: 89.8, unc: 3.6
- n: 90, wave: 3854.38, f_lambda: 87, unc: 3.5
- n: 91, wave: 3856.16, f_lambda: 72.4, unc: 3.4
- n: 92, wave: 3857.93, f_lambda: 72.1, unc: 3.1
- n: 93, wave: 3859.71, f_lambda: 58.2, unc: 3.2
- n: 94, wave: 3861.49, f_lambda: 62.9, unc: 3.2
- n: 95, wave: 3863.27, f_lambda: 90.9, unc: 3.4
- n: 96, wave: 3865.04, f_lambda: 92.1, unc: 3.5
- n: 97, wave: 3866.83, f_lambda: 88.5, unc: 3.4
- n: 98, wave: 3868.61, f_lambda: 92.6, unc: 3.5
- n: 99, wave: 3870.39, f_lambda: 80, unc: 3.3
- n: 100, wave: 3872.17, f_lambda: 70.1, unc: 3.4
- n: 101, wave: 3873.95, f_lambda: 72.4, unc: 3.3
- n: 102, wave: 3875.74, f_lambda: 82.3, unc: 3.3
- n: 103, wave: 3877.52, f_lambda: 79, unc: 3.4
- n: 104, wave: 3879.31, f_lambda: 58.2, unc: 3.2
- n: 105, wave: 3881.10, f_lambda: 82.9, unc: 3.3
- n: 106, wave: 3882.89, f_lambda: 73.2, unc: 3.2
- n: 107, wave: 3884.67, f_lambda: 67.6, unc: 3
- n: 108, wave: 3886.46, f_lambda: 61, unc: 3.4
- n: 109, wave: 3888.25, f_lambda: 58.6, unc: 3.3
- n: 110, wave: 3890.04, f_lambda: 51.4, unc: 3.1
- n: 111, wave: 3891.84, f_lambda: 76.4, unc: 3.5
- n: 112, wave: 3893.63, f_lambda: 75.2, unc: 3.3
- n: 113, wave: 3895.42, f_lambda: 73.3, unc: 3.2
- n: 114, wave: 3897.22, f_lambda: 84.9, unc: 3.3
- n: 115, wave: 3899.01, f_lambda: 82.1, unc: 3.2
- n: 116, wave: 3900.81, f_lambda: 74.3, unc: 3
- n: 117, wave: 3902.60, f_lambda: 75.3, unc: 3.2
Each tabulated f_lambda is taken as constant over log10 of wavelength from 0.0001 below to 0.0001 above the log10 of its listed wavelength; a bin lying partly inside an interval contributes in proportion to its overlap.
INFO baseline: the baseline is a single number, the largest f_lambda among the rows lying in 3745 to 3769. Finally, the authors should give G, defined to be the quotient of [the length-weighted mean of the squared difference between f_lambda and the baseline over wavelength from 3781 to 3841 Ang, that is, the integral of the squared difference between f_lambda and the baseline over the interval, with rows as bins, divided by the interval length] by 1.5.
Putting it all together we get 497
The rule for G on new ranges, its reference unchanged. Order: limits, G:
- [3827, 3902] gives 432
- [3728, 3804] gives 418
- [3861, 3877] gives 130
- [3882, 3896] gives 458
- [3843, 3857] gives 72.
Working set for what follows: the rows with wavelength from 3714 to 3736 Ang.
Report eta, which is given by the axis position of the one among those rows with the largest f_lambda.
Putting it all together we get 3716.67 Ang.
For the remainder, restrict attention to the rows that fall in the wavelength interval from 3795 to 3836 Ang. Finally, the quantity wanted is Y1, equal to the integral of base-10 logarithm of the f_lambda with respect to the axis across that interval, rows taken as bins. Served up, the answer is 74.8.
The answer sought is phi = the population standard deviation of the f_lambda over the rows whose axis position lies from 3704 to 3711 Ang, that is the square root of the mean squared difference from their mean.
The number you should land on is 6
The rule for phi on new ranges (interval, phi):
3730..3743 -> 16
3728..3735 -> 12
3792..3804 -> 14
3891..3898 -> 4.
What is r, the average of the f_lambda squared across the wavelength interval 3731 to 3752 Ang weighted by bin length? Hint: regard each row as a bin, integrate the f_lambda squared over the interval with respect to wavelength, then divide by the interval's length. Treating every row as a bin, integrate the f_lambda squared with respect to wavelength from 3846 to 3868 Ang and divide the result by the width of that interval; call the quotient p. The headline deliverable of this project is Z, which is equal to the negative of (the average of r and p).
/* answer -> -5031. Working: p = 6575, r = 3488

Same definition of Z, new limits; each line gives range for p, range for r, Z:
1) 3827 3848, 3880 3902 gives -4472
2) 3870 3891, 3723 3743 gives -4621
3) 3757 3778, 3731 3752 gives -4533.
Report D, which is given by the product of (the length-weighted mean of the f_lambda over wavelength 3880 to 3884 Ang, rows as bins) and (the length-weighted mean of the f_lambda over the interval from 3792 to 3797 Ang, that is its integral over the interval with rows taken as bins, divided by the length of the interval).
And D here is 5346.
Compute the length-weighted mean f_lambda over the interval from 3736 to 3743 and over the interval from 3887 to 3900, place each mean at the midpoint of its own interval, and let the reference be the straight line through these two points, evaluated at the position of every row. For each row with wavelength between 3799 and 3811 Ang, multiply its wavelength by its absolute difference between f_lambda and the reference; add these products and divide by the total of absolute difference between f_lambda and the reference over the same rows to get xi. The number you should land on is 3805.6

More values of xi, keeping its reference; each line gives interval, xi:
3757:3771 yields 3762.8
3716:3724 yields 3719.3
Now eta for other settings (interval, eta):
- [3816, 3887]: 3868.61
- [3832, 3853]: 3852.61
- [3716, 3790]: 3782.29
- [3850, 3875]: 3868.61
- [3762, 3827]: 3782.29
